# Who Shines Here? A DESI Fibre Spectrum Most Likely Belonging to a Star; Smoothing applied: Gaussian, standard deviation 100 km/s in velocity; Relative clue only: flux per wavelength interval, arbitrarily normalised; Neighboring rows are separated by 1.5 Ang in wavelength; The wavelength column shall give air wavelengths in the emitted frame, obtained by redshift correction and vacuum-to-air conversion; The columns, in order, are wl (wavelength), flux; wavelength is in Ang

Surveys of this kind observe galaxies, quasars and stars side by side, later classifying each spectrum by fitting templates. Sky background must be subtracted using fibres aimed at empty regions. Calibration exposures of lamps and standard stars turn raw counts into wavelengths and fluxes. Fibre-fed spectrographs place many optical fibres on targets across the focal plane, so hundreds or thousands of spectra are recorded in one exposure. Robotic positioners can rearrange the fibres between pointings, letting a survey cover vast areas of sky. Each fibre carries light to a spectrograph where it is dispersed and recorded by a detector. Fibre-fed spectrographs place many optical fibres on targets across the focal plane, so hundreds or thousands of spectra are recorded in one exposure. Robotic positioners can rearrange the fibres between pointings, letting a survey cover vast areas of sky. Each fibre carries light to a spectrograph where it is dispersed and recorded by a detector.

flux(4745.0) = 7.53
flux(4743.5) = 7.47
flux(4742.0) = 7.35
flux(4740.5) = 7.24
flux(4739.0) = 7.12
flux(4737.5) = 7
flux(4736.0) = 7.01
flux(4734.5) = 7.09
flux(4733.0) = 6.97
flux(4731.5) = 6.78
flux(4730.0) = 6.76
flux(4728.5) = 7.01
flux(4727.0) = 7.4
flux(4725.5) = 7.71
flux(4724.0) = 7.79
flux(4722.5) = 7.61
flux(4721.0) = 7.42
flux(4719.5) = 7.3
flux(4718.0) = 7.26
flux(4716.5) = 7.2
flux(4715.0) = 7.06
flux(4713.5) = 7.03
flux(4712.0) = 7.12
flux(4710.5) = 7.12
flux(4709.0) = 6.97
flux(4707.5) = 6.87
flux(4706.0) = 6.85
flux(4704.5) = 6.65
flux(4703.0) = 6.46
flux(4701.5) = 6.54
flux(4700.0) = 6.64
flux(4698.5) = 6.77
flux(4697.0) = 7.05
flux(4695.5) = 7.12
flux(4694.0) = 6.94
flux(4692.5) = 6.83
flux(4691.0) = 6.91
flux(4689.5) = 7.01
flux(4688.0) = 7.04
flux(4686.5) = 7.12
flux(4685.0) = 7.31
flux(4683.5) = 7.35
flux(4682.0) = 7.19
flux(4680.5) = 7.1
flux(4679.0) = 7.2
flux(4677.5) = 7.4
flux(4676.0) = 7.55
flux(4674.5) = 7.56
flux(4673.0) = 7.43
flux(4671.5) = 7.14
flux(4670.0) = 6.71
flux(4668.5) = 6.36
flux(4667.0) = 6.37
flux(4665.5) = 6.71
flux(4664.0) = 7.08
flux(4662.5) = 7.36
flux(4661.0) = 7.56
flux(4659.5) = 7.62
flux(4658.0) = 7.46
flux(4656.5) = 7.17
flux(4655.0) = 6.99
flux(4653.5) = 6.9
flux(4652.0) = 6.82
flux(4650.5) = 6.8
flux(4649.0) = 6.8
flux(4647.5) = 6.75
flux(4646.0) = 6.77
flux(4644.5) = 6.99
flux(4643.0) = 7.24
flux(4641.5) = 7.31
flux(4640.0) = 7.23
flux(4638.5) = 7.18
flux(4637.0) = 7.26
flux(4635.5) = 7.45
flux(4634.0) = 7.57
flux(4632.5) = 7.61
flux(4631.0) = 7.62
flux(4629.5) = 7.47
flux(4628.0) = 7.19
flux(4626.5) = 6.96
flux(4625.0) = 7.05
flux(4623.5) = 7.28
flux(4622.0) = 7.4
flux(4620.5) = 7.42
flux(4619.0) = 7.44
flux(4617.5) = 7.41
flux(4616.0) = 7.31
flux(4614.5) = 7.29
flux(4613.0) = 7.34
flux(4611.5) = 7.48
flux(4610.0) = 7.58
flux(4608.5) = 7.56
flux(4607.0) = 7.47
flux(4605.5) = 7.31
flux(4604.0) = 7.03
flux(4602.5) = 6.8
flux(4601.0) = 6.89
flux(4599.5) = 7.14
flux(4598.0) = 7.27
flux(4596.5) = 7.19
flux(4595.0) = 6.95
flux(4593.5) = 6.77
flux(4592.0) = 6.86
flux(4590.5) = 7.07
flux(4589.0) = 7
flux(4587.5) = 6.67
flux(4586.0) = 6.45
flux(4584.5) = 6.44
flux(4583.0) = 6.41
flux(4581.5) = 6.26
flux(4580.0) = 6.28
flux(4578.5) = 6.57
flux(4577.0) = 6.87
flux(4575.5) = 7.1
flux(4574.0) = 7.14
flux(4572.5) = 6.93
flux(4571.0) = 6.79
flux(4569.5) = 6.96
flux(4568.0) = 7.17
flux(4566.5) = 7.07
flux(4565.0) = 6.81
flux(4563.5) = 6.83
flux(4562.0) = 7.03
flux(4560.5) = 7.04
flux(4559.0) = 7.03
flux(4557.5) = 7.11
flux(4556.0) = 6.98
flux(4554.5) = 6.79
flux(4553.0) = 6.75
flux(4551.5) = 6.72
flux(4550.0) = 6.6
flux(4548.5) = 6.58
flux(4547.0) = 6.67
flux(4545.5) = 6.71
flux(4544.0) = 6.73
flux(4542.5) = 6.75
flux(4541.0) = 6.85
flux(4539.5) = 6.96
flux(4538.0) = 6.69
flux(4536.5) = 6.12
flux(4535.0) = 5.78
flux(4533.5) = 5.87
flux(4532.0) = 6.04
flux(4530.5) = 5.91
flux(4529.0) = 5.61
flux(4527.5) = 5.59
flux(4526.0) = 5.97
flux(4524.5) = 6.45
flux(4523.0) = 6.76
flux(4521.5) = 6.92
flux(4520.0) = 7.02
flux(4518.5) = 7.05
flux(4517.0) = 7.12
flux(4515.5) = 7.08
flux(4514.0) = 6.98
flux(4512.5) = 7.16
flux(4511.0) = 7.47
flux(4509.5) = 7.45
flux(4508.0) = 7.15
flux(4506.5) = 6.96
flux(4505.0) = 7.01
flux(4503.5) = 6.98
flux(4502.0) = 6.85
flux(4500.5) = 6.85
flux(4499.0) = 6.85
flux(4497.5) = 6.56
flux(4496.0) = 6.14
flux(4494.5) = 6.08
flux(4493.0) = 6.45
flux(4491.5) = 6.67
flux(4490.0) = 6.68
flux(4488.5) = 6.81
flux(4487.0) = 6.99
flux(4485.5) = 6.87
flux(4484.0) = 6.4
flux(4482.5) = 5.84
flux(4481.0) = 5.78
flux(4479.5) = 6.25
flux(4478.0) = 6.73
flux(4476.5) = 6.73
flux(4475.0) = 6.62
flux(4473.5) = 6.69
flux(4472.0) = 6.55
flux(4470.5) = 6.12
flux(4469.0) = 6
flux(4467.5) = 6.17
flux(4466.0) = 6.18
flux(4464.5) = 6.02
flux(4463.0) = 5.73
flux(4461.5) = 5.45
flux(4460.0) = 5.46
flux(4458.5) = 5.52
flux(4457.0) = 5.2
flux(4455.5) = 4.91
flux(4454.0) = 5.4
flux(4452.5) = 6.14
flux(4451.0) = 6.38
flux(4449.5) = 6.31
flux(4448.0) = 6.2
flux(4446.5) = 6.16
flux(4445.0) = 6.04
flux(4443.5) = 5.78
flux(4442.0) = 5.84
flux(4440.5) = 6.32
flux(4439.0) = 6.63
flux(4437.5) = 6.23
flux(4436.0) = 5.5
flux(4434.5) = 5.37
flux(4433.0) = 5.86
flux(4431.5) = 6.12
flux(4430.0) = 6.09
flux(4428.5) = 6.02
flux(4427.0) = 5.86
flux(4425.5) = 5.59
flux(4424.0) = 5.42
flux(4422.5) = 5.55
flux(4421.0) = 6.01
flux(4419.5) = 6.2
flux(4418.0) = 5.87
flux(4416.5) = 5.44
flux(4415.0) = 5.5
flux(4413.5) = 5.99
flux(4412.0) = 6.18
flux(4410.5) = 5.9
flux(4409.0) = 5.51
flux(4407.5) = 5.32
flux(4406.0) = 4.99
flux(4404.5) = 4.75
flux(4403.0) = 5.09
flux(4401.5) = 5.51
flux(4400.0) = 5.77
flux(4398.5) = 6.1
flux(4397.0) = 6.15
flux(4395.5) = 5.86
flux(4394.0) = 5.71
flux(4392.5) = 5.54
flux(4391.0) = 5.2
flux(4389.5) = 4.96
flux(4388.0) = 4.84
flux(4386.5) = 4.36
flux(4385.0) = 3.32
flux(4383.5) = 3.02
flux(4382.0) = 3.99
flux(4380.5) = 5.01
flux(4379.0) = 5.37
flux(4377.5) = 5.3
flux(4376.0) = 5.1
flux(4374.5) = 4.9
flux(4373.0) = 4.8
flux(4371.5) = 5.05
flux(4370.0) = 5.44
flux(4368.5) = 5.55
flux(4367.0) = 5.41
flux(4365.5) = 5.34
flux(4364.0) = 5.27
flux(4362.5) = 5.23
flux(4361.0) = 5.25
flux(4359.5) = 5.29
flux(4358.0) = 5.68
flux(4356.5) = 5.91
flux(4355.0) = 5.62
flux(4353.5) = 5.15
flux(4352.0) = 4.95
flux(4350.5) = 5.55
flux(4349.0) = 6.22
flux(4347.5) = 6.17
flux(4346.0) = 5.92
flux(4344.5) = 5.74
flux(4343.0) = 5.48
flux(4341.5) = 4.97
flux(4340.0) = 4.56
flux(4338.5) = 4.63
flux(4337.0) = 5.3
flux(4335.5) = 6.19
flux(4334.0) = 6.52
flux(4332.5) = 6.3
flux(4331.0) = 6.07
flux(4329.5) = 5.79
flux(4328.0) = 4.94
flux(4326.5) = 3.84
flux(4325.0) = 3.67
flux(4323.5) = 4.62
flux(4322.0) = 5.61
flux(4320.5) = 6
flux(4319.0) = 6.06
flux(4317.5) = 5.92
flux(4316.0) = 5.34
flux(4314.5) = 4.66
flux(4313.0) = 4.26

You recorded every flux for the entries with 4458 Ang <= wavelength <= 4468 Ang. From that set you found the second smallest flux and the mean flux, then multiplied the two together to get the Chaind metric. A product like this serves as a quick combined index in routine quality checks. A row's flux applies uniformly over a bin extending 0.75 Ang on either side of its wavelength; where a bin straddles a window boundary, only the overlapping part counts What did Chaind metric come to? 32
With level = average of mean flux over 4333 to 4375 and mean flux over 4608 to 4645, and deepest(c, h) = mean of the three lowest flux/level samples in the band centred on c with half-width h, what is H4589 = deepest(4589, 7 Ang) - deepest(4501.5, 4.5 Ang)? -0.05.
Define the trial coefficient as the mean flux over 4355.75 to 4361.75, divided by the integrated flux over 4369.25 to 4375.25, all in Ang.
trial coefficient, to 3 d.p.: 0.183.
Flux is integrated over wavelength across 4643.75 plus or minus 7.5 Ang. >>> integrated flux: 105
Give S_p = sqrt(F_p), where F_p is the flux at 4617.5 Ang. 2.72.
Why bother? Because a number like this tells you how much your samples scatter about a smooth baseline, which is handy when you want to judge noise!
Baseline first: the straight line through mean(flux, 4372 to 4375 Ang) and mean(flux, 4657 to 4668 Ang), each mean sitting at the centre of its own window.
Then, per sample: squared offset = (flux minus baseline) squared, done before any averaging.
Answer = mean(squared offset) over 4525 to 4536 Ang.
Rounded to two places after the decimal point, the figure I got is 0.10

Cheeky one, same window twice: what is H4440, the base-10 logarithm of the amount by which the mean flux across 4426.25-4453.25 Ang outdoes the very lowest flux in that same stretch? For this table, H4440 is -0.17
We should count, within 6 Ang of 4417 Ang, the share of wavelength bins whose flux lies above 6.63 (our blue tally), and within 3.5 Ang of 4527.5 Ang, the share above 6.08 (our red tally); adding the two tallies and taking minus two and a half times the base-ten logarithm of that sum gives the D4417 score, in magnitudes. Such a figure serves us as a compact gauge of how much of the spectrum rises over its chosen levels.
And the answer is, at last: 1.7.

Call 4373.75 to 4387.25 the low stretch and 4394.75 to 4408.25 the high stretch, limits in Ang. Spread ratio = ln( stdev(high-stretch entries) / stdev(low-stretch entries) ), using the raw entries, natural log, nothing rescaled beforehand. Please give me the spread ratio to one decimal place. -0.6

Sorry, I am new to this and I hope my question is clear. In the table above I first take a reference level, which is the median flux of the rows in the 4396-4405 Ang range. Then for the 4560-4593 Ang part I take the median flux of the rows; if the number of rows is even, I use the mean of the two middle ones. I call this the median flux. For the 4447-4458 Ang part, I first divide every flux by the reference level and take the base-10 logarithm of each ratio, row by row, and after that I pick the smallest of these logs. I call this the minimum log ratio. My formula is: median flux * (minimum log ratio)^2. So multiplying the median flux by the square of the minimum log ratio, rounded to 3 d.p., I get 0.025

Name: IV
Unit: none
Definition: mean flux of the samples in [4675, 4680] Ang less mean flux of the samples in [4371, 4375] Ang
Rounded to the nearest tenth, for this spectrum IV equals 2.5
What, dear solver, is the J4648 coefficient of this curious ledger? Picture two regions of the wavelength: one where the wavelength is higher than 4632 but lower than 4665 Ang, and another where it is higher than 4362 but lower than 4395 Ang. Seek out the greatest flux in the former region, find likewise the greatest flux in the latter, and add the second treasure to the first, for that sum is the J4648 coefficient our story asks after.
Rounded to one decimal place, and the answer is 13.3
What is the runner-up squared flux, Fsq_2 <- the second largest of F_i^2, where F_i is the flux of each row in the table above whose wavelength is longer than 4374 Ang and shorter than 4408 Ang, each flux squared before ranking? 37.2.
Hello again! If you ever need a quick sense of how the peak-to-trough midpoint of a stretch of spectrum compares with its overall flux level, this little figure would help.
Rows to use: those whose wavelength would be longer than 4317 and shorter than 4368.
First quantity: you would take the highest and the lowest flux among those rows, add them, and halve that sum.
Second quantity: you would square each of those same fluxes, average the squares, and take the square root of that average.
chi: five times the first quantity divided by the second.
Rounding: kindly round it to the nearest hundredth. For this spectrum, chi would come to 4.64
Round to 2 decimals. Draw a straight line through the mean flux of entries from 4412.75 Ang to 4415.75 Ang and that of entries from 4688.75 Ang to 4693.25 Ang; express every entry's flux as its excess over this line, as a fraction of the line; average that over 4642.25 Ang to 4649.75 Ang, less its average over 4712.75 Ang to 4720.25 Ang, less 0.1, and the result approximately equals -0.09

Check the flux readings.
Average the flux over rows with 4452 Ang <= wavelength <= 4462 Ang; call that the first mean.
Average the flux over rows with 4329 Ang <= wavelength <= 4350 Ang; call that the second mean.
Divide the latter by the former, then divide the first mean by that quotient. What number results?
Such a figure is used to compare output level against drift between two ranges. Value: 5.2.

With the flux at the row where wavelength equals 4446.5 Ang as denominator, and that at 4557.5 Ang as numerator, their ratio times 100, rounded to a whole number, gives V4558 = 115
